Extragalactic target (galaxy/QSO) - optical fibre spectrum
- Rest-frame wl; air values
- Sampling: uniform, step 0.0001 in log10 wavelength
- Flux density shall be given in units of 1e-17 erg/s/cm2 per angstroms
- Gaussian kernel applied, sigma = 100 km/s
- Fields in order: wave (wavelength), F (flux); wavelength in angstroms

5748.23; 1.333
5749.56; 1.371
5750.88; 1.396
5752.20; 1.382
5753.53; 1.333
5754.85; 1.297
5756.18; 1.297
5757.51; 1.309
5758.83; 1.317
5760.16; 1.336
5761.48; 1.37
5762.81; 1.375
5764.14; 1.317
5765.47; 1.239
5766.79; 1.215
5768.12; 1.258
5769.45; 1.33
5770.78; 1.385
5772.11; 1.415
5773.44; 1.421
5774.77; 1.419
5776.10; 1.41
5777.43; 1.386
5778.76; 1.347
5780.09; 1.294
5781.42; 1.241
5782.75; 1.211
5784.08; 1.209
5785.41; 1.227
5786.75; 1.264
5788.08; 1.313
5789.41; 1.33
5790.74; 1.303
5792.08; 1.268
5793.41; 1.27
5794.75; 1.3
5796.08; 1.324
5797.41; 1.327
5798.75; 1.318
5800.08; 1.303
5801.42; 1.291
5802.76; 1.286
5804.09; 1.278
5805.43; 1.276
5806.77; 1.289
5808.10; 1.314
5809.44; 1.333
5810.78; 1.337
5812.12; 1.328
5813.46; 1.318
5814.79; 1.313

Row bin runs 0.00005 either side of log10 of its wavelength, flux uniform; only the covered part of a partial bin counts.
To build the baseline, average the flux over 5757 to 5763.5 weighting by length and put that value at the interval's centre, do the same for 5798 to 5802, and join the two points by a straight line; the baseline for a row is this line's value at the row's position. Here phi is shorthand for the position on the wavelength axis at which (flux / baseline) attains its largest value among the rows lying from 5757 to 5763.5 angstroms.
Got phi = 5762.81 angstroms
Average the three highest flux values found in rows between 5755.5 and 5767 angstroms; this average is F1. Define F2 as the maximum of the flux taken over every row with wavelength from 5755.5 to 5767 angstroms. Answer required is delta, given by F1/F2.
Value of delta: 0.9893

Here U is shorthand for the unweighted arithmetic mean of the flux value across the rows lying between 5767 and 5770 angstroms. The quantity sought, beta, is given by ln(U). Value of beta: 0.258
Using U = 1.29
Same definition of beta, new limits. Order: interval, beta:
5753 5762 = 0.280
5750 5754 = 0.315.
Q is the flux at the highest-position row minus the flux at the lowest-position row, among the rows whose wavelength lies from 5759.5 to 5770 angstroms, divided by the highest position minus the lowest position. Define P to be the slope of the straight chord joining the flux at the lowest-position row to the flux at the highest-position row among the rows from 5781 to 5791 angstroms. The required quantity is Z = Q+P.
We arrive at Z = 0.006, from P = 0.007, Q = -0.001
